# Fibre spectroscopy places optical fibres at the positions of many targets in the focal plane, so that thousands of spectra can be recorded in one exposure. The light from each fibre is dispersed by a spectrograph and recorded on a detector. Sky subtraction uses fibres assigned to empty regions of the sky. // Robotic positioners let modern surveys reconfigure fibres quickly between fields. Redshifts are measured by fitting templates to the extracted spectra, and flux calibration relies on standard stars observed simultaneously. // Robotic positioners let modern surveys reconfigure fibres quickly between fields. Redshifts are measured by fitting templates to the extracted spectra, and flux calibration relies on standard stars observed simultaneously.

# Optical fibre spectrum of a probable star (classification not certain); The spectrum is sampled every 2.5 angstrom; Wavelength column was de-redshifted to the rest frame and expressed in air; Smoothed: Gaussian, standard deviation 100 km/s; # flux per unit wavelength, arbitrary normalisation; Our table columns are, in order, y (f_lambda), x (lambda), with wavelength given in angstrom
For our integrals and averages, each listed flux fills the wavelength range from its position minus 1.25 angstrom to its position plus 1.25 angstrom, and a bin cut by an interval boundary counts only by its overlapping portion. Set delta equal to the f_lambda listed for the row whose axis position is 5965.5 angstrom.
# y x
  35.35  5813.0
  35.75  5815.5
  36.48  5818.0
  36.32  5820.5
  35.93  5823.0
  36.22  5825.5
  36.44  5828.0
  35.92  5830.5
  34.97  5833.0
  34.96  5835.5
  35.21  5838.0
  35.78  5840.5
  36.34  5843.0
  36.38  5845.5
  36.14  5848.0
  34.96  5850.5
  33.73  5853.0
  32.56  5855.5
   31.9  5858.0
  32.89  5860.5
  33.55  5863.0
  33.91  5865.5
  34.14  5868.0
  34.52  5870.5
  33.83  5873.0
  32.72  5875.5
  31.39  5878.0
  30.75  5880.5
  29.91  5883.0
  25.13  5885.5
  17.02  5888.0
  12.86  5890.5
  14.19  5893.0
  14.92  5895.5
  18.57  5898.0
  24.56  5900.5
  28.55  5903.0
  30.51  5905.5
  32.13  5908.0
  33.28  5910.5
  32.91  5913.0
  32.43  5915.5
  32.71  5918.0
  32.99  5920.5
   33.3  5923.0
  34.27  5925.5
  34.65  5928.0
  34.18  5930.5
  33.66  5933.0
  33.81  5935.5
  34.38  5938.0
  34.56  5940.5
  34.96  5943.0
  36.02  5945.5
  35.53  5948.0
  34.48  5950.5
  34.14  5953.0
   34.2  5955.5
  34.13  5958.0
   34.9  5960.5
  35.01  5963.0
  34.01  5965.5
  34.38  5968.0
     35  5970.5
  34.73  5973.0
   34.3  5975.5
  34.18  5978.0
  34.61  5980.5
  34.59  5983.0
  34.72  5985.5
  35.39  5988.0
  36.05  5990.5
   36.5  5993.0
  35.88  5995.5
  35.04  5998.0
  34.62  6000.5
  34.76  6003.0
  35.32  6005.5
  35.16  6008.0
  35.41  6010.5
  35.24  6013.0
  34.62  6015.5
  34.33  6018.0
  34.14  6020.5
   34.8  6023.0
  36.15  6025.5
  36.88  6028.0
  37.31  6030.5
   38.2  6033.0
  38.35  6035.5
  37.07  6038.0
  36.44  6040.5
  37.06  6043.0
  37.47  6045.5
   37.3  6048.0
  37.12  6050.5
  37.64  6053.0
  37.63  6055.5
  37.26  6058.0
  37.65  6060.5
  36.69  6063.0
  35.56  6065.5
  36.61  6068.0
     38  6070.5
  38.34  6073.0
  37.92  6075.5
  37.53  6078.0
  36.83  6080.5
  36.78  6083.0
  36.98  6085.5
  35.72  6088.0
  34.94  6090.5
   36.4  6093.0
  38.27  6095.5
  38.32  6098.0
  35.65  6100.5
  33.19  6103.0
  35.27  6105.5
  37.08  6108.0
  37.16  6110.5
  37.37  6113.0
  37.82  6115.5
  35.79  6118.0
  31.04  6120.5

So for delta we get 34.01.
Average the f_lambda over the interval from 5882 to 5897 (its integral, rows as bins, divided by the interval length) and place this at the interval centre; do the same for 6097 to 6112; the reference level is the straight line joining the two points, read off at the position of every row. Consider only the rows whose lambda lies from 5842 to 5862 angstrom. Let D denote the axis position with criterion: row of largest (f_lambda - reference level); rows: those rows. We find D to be 5843.0 angstrom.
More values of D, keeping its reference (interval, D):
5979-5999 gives 5993.0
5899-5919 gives 5910.5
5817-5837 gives 5818.0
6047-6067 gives 6048.0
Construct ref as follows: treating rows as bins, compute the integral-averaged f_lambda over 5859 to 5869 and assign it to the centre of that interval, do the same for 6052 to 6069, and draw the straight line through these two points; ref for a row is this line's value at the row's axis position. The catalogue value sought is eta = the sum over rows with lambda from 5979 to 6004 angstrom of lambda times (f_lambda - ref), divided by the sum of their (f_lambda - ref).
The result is 5992.2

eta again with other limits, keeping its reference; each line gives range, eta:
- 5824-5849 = 5836.6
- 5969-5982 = 5976.4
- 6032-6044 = 6035.2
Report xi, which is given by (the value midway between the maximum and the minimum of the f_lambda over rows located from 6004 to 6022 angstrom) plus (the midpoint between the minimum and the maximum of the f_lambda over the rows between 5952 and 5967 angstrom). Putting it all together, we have 69.3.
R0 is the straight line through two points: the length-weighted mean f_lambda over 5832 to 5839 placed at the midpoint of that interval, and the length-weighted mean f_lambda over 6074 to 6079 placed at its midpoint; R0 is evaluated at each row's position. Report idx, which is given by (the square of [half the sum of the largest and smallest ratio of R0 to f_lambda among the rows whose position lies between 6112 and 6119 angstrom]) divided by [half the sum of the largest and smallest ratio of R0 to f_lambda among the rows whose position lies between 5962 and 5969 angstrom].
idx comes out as 1.02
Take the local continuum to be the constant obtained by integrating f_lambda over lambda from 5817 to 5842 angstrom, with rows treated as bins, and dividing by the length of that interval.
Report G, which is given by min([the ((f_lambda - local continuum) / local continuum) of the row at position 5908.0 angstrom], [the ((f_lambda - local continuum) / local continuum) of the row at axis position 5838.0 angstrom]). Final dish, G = -0.10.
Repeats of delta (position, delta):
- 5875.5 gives 32.72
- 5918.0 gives 32.71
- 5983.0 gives 34.59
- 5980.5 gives 34.61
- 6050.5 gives 37.12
